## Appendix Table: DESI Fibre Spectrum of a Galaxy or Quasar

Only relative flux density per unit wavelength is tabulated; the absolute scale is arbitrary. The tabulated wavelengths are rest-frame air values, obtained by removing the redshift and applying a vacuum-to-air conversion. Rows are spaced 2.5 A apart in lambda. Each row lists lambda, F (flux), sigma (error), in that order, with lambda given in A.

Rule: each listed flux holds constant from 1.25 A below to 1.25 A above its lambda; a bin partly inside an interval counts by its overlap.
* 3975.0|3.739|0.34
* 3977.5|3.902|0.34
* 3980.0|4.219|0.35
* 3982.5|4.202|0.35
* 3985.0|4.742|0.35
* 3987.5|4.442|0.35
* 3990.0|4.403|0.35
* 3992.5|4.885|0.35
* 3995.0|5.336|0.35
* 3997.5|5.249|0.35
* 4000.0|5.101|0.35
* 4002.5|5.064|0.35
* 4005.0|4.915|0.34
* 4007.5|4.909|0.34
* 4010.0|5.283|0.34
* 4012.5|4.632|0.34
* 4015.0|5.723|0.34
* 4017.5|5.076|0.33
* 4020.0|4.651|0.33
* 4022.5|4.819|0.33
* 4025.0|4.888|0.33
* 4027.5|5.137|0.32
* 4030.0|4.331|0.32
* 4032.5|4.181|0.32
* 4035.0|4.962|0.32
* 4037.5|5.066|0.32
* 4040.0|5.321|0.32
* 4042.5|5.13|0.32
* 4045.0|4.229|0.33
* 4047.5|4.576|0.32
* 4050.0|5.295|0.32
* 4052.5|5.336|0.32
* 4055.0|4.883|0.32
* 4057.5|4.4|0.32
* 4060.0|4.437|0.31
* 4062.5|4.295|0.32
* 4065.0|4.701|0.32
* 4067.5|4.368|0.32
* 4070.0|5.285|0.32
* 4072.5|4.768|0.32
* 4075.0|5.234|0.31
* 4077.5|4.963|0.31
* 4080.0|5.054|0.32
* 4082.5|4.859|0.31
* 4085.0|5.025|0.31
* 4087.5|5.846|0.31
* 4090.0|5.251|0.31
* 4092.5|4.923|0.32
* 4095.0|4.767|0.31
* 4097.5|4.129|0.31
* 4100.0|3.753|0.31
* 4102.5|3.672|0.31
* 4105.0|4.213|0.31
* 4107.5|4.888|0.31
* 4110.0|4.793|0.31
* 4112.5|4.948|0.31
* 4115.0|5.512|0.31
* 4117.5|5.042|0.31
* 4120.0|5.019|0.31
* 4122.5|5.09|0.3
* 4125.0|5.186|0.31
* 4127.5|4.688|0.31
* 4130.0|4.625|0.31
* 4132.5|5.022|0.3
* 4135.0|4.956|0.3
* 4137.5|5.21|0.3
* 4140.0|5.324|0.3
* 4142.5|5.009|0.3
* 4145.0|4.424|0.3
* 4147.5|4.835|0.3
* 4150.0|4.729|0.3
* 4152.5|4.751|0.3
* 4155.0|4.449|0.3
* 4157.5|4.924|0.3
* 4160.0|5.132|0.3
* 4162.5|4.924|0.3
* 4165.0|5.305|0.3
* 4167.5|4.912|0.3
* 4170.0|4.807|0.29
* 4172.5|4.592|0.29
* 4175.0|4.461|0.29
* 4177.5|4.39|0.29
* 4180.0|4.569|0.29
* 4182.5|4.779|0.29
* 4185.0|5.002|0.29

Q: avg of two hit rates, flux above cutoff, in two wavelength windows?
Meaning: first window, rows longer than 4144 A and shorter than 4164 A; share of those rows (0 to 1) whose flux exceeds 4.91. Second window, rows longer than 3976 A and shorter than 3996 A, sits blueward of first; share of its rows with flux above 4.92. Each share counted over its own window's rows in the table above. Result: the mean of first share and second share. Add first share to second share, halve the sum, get 0.25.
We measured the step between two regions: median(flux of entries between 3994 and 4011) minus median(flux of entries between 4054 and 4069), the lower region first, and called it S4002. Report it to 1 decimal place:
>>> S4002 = 0.7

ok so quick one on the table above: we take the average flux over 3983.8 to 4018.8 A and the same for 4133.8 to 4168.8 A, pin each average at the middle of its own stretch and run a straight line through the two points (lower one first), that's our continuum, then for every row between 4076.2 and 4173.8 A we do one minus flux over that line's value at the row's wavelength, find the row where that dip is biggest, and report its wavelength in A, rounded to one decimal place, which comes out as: 4102.5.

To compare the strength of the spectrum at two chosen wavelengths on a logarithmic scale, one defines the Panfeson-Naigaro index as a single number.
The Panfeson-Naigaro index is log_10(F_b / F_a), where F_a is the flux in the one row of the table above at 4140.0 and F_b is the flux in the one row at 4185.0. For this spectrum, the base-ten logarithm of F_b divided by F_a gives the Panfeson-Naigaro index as -0.03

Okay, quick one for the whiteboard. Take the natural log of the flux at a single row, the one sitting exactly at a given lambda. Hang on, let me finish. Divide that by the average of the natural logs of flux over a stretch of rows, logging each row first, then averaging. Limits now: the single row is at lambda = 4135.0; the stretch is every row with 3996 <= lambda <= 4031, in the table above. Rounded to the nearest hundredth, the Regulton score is 1.00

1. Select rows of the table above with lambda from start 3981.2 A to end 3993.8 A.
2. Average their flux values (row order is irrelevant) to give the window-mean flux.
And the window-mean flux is 4.5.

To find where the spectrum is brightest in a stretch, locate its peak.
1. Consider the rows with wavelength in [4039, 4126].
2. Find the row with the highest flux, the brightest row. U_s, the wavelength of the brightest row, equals 4087.5 A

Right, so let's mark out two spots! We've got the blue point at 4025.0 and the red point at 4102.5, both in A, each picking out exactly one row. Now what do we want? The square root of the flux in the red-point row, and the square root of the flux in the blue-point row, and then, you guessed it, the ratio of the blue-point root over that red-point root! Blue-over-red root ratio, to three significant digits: 1.15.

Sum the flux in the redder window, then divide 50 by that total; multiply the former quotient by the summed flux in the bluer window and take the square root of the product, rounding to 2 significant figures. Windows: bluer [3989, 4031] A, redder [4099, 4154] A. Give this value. 6.3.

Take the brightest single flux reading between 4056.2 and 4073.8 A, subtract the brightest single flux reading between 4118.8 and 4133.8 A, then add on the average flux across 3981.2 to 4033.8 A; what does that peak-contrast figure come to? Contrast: 5.0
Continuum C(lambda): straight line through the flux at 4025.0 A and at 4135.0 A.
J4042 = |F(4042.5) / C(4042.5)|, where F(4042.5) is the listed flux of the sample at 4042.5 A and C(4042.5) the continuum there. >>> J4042 1.05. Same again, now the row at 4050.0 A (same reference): 1.08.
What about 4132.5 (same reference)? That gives 1.01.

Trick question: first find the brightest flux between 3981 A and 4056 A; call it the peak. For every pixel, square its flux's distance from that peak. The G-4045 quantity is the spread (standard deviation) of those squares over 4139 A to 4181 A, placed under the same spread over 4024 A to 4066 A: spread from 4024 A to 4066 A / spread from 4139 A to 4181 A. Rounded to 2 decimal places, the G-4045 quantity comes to 1.50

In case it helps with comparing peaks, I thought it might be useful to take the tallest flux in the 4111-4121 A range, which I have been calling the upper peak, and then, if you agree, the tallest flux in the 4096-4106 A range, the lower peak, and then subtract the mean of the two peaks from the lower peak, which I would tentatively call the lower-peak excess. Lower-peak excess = -0.65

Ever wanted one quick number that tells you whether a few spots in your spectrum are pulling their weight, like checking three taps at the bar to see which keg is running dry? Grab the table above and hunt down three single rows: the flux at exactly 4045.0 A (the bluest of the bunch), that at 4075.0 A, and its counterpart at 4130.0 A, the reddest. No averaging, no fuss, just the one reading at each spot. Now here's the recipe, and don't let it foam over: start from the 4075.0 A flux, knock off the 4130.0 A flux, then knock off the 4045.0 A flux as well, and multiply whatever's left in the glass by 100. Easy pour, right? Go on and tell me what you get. -362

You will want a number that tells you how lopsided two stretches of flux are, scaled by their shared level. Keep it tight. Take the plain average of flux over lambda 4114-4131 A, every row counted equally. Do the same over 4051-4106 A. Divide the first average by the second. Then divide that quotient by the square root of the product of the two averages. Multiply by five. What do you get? 1.09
